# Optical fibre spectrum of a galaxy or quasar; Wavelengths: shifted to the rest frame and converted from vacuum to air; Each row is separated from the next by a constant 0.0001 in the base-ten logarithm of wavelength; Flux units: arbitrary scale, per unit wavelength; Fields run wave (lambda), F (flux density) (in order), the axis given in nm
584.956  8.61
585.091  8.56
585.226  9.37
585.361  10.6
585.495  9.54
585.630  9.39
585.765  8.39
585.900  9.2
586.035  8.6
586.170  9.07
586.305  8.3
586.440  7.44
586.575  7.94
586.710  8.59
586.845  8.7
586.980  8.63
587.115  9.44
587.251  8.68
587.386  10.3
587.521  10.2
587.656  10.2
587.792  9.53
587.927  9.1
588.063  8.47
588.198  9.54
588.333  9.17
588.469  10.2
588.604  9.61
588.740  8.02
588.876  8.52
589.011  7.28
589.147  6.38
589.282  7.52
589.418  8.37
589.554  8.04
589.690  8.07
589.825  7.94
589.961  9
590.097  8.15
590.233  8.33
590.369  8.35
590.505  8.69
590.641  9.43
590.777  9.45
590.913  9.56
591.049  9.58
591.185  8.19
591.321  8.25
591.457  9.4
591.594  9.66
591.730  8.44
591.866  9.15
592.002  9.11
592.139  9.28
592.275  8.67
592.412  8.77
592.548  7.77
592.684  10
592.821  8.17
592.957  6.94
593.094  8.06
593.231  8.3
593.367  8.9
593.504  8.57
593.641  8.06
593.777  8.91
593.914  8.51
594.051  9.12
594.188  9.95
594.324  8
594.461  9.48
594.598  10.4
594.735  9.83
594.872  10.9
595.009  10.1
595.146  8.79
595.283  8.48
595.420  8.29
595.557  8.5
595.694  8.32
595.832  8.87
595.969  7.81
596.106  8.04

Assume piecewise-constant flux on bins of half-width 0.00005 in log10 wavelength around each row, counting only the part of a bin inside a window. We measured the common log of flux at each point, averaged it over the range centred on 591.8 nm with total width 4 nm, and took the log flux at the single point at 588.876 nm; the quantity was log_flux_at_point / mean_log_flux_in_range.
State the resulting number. 0.99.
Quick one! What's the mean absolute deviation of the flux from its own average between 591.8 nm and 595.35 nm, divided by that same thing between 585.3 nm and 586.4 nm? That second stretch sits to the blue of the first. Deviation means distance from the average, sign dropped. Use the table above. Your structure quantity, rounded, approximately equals 1.3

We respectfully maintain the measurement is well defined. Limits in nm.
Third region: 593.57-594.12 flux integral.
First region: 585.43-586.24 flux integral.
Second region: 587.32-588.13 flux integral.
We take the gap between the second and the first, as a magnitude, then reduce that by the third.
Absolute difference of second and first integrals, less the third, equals -4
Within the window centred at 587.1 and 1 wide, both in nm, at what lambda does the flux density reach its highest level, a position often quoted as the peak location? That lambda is 587.386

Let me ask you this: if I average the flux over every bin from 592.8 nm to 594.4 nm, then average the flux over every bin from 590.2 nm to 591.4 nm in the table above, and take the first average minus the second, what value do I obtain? -0.4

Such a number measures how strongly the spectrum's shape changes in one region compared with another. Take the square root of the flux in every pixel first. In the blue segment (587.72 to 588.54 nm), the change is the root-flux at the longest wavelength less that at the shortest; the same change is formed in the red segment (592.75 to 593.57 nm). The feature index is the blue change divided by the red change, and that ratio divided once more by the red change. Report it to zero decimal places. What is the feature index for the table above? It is 22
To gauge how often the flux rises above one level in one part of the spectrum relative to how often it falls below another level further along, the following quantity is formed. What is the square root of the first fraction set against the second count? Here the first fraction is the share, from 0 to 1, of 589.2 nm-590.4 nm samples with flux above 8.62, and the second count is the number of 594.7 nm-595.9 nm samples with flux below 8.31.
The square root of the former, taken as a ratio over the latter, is 0.333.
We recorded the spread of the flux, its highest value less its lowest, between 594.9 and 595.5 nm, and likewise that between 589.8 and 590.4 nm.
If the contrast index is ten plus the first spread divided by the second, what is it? 11.7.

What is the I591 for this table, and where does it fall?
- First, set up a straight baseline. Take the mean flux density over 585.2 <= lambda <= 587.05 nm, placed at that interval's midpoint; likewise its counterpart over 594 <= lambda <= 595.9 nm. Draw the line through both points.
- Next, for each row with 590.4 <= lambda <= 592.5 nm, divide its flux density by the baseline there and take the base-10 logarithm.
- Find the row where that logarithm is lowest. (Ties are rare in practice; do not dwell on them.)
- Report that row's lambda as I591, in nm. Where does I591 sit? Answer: 591.185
